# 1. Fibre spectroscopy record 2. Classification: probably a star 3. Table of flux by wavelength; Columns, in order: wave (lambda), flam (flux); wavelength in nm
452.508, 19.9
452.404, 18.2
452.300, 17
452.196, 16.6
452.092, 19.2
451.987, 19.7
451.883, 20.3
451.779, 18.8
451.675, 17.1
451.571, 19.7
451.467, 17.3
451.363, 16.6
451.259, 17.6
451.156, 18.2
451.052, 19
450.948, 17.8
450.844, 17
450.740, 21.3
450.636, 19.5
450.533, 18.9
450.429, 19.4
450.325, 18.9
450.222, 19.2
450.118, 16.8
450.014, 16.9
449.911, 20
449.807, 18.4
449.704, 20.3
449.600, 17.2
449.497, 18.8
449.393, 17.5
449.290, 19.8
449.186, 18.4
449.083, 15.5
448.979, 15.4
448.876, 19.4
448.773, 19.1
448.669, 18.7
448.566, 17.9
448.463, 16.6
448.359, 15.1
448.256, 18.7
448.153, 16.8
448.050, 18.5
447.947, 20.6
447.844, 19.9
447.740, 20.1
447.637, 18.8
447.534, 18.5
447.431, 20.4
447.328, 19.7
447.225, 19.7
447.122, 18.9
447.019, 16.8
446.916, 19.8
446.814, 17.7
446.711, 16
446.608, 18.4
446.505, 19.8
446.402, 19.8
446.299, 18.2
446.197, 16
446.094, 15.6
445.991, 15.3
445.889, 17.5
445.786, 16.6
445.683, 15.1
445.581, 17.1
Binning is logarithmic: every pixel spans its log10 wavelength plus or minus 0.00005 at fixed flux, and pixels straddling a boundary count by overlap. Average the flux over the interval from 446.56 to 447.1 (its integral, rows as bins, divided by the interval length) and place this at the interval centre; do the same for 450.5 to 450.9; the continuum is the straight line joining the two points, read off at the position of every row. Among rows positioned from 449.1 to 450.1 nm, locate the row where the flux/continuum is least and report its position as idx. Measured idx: 450.014 nm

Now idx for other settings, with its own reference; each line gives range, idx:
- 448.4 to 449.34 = 448.979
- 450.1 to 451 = 450.844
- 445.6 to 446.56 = 445.683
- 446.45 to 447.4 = 446.711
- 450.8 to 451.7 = 451.363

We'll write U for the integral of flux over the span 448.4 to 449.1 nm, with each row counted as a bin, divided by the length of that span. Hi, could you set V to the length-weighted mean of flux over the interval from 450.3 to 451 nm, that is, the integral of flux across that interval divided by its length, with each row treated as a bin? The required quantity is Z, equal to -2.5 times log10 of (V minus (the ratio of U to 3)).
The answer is -2.79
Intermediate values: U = 17.6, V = 19.0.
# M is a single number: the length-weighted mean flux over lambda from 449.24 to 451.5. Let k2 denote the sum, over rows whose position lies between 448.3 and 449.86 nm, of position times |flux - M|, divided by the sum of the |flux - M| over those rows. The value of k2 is 448.97 nm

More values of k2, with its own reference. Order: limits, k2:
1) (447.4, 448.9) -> 448.13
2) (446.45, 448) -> 447.25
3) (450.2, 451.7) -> 451.02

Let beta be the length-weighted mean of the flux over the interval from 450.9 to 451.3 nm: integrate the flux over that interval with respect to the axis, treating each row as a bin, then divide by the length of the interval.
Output 18.2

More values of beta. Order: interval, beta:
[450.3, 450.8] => 19.6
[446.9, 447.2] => 18.4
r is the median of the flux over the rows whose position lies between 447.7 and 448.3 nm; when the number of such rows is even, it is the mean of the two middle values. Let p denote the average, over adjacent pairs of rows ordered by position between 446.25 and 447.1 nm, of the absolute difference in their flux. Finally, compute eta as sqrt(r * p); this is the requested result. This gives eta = 5.8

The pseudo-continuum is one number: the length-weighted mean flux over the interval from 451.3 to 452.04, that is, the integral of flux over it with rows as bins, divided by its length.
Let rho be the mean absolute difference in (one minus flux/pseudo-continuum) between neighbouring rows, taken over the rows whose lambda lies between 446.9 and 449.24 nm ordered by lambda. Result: 0.078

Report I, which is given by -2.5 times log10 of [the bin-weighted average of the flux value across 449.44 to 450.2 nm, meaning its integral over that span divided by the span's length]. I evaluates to -3.16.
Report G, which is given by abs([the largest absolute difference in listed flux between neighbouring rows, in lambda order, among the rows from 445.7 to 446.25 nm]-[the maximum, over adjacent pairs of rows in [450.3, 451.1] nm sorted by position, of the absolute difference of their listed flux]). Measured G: 2.1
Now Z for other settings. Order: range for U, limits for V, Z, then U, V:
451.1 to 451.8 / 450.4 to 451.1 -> -2.79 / 17.9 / 19.0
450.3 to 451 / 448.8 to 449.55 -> -2.66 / 19.0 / 17.9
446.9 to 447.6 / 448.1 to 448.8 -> -2.62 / 19.1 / 17.5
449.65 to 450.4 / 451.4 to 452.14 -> -2.75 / 18.7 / 18.8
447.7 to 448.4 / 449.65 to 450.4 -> -2.74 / 18.6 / 18.7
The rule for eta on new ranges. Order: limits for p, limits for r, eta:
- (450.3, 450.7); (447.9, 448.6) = 3.1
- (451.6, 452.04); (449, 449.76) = 4.8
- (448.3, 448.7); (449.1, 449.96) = 4.7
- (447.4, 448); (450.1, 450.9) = 4.1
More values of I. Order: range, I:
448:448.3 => -3.14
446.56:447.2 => -3.14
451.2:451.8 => -3.13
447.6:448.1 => -3.23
